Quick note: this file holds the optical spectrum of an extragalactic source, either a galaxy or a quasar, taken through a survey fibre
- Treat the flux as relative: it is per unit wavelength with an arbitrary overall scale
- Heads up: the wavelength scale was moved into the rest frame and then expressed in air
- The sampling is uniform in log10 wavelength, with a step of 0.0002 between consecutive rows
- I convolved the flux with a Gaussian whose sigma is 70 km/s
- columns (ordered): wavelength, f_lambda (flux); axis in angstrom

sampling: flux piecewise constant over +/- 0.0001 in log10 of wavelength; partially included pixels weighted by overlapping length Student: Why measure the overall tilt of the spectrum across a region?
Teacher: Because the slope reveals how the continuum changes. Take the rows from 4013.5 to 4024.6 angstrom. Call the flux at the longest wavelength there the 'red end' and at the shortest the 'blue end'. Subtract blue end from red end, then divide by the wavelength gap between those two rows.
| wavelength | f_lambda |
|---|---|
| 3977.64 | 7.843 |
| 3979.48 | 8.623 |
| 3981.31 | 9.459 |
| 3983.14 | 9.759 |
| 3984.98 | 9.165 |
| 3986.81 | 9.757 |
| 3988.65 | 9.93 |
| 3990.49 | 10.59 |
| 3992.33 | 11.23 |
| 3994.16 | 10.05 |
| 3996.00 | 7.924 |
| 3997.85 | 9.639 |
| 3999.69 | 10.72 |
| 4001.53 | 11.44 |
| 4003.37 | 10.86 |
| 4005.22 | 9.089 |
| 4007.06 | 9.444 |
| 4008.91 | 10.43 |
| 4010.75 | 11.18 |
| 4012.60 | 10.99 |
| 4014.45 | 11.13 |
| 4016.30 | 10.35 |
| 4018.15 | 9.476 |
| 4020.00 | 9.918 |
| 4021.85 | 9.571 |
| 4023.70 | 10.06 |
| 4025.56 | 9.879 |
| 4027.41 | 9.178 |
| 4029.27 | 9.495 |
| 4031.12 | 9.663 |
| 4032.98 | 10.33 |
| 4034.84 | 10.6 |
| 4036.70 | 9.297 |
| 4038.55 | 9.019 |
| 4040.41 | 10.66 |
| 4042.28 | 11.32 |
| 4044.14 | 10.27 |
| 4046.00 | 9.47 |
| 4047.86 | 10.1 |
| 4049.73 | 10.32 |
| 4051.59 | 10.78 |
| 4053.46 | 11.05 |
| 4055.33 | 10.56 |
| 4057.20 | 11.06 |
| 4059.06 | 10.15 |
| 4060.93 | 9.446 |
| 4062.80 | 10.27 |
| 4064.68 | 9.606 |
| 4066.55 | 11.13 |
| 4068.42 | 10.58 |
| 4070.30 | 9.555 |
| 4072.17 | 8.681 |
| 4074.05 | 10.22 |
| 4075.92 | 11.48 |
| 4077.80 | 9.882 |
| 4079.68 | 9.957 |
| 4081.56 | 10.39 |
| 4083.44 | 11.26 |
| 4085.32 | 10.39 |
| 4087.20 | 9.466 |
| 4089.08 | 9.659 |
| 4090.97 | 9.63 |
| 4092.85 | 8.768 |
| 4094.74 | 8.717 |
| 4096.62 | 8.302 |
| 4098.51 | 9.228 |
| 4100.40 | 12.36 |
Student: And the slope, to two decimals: -0.12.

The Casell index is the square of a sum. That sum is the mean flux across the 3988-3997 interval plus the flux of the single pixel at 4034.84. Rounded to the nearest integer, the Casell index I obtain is 422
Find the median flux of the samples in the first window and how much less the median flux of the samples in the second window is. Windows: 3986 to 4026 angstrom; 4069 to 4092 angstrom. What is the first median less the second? 0.1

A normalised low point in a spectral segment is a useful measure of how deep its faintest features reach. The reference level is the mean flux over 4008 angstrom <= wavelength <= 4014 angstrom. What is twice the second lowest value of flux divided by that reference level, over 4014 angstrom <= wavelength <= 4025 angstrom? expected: 1.76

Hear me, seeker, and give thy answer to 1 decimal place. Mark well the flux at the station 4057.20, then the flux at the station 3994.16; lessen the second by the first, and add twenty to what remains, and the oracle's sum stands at 19.0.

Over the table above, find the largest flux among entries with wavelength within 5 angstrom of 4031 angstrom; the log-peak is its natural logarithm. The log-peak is 2.36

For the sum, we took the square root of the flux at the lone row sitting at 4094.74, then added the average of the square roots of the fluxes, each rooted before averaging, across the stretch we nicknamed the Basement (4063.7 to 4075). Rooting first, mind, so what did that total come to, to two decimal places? 6.11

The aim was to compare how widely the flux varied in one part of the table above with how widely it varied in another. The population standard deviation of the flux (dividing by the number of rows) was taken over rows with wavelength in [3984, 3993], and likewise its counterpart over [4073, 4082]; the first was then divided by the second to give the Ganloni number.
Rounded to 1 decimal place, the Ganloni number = 1.2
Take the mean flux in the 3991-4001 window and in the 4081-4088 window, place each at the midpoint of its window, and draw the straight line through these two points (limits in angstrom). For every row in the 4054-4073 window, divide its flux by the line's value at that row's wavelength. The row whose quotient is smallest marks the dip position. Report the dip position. 4072.17 angstrom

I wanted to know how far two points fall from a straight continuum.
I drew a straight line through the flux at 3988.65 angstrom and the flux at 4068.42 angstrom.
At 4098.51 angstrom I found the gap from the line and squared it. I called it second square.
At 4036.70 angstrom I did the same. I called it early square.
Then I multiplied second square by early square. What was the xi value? 2.7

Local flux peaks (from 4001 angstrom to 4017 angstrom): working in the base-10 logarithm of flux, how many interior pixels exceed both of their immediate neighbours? 2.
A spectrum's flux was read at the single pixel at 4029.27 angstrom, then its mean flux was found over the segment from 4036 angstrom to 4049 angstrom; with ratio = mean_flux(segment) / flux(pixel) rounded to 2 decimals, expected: 1.06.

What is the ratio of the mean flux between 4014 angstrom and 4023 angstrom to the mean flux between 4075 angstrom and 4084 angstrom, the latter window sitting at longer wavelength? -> 0.95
